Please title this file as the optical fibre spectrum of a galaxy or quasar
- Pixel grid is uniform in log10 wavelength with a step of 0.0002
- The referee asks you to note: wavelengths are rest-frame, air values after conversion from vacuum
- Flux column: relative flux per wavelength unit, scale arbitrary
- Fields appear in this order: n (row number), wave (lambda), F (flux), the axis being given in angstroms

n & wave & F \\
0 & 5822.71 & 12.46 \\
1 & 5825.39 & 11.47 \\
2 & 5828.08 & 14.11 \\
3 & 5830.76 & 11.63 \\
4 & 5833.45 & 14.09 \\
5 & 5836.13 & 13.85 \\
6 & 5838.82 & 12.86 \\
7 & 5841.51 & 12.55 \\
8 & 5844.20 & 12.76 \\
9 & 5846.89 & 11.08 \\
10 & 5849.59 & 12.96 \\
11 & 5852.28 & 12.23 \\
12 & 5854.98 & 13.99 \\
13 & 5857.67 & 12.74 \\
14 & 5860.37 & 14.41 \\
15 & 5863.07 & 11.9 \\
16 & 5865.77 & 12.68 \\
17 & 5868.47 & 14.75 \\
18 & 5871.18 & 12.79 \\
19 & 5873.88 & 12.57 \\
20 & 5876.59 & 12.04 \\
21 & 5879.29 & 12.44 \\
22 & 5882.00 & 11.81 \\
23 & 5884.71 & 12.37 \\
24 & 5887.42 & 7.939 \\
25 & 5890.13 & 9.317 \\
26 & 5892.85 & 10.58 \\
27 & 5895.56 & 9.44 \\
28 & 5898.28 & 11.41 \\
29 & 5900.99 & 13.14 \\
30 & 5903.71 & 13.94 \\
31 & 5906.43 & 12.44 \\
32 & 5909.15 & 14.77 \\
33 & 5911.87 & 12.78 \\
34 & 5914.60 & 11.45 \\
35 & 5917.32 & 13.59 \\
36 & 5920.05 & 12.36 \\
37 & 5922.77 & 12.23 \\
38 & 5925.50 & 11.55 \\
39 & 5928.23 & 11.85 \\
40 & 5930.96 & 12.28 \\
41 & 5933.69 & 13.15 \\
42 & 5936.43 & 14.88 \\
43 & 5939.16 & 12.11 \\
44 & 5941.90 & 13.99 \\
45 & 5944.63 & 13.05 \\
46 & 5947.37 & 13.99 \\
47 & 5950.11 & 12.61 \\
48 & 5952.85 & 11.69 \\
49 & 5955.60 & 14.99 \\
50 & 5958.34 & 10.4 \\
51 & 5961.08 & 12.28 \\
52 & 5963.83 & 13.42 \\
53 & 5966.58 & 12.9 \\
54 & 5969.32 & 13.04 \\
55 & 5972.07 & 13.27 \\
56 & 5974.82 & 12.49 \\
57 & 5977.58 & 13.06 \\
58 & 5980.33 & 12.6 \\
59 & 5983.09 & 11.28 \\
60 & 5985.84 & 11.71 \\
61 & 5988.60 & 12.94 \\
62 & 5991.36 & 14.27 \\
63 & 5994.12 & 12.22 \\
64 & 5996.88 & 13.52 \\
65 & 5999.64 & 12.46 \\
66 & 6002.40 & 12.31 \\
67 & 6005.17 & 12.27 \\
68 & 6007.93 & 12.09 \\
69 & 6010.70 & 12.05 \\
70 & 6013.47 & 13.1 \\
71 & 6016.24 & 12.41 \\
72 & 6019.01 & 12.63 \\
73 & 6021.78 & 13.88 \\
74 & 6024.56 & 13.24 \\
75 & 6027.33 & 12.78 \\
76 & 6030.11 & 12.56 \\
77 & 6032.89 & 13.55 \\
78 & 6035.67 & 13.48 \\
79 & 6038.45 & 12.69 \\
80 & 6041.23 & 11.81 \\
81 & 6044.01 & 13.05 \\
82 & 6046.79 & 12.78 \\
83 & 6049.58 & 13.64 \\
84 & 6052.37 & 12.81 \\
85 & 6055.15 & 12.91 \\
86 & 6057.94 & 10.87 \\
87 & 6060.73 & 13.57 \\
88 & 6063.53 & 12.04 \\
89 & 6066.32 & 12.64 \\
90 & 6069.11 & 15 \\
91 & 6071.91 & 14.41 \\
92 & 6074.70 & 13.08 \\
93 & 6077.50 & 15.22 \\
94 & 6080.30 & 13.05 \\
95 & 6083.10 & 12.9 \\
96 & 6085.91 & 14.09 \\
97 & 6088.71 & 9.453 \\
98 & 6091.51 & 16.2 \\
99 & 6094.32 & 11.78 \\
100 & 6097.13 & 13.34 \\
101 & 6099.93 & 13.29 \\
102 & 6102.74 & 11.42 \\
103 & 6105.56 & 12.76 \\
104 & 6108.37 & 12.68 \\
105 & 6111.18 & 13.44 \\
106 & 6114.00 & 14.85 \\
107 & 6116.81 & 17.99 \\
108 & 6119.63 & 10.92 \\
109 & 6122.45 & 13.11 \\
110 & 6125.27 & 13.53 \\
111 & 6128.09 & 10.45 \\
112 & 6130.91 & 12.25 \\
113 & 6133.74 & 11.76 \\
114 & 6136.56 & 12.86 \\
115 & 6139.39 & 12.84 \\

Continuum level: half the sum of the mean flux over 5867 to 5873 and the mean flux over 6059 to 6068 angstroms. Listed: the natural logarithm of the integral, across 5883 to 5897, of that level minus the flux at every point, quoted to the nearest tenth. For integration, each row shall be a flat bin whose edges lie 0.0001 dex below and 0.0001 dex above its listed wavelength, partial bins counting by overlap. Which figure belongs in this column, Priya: 3.8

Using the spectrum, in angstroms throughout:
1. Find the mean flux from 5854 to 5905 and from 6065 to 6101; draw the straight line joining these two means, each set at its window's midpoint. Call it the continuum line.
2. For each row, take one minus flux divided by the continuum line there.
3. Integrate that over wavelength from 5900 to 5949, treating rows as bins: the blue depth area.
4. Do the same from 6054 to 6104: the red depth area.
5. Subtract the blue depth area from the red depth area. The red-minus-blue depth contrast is 3.5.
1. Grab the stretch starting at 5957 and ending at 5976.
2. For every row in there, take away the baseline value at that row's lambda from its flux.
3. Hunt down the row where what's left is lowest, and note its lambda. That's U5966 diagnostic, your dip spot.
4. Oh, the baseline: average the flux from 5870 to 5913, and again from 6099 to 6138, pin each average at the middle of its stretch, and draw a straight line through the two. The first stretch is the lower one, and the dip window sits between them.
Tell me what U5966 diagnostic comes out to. 5958.34 angstroms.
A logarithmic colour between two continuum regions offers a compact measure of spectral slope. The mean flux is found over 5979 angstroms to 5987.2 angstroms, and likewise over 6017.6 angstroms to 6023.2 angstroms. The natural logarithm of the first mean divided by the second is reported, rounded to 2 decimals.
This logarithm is -0.11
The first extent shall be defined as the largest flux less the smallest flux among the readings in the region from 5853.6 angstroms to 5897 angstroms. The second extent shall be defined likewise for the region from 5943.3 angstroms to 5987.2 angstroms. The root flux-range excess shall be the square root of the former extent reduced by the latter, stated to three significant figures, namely 1.49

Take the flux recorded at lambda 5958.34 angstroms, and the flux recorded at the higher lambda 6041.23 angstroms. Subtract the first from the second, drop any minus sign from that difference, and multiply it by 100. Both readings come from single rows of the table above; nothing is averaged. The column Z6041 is 141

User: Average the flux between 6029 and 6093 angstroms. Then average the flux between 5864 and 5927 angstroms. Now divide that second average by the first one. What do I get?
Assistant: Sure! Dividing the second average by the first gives 0.922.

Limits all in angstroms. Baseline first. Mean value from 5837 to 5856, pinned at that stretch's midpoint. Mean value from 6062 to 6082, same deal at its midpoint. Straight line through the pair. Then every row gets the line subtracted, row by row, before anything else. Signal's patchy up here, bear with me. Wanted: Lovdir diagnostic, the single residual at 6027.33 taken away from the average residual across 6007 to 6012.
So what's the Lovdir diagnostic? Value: -0.6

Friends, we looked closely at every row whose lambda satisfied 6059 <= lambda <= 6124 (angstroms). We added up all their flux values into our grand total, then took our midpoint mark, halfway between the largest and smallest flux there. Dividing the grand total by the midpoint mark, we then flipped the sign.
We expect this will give -22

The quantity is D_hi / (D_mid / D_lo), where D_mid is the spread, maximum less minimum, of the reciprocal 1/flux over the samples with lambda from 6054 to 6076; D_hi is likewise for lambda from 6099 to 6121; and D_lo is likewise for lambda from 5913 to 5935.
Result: 0.020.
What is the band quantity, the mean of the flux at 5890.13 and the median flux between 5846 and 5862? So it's 11.1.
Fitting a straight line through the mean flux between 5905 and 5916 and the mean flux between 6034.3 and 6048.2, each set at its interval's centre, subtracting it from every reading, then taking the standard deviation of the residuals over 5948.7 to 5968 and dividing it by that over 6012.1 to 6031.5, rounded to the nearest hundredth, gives 2.82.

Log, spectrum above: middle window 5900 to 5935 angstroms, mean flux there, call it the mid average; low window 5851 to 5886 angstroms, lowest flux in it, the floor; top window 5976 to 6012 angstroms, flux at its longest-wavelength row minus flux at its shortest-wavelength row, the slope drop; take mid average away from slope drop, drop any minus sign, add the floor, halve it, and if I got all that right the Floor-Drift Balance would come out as 12.8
